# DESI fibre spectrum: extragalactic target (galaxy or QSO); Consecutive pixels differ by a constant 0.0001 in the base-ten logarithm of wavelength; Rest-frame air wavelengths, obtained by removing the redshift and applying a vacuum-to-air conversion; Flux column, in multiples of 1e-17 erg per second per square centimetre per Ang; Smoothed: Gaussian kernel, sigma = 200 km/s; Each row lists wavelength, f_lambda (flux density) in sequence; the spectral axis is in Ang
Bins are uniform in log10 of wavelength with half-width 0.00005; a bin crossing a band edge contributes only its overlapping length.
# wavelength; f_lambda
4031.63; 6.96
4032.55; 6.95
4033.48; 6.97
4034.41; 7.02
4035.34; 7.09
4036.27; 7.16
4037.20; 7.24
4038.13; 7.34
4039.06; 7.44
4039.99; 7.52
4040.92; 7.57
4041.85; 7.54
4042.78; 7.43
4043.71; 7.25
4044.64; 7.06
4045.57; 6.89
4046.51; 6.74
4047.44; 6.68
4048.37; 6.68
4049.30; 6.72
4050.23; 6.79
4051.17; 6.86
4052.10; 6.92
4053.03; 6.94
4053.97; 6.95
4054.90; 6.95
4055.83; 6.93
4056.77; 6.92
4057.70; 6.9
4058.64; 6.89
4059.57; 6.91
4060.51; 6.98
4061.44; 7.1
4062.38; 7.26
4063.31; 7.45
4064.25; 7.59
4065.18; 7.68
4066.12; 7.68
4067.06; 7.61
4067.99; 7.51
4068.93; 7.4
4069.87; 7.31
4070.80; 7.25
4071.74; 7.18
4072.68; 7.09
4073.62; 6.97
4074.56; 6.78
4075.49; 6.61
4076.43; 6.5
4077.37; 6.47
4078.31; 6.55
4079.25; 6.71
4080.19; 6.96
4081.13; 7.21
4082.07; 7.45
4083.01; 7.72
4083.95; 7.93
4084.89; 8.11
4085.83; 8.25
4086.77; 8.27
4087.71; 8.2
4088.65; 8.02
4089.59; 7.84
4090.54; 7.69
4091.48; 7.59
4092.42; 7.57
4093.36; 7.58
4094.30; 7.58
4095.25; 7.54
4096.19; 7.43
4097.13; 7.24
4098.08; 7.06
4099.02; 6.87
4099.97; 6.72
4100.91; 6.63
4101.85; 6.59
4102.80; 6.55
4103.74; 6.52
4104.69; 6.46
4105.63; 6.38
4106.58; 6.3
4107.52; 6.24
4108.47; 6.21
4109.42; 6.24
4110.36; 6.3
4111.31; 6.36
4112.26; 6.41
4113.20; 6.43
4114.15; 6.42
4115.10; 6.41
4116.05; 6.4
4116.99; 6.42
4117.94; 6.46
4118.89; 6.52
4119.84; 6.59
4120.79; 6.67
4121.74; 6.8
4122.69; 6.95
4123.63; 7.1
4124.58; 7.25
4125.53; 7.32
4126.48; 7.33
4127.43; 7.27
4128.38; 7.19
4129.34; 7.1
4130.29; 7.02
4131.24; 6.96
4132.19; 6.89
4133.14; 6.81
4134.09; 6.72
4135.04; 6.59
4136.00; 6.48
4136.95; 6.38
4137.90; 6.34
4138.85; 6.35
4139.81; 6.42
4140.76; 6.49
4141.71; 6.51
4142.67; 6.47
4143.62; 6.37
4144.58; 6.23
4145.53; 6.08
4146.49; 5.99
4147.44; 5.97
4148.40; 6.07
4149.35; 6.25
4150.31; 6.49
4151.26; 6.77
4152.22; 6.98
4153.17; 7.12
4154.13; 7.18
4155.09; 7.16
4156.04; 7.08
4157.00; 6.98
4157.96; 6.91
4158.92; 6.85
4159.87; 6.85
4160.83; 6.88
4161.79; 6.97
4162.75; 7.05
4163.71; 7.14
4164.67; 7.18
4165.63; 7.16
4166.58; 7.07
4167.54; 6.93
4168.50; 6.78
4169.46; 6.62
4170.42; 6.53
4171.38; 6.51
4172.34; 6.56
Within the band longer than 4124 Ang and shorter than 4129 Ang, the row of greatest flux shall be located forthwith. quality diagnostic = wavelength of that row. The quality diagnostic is 4126.48 Ang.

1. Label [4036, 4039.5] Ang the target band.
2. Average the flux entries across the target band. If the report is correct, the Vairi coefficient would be 7.3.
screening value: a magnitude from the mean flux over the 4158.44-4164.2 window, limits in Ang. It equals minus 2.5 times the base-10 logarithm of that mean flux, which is -2.11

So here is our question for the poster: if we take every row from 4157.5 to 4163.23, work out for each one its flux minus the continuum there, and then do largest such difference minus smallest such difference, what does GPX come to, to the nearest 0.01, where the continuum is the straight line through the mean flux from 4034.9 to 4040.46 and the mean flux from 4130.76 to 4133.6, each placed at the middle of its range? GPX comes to 0.22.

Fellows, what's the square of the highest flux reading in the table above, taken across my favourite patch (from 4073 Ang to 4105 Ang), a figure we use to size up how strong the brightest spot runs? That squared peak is 68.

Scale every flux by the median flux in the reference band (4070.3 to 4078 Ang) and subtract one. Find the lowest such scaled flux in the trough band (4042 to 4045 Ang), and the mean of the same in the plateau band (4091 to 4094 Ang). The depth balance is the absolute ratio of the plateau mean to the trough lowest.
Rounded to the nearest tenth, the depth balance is 3.8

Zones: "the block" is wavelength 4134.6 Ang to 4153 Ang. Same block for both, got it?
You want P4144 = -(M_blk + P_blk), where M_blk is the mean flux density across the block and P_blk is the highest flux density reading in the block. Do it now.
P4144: -13.4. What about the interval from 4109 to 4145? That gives -14.0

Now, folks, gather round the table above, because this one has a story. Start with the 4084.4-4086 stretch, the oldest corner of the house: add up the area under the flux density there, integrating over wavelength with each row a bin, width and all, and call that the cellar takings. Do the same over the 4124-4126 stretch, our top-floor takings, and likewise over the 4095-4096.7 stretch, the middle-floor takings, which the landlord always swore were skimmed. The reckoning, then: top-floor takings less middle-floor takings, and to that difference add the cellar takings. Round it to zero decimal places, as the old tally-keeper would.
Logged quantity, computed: 15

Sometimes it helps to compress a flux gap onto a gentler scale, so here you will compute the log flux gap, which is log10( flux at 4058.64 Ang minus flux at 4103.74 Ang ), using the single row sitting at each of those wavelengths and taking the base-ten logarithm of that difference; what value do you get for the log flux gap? -0.43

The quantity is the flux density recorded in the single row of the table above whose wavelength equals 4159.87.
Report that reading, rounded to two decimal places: 6.85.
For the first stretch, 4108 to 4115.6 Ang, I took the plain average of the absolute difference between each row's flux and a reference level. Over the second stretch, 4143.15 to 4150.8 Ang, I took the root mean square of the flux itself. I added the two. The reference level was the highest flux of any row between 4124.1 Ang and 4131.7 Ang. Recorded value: 7.17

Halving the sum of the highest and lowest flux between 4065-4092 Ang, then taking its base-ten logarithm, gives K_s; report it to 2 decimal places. 0.87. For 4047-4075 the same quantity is 0.86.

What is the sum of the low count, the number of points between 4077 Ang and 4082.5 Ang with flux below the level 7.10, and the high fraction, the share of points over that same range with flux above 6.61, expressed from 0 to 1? 4.7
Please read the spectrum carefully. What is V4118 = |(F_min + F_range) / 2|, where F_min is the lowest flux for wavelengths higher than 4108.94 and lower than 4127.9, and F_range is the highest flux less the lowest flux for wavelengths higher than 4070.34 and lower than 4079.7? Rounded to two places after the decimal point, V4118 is 3.51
